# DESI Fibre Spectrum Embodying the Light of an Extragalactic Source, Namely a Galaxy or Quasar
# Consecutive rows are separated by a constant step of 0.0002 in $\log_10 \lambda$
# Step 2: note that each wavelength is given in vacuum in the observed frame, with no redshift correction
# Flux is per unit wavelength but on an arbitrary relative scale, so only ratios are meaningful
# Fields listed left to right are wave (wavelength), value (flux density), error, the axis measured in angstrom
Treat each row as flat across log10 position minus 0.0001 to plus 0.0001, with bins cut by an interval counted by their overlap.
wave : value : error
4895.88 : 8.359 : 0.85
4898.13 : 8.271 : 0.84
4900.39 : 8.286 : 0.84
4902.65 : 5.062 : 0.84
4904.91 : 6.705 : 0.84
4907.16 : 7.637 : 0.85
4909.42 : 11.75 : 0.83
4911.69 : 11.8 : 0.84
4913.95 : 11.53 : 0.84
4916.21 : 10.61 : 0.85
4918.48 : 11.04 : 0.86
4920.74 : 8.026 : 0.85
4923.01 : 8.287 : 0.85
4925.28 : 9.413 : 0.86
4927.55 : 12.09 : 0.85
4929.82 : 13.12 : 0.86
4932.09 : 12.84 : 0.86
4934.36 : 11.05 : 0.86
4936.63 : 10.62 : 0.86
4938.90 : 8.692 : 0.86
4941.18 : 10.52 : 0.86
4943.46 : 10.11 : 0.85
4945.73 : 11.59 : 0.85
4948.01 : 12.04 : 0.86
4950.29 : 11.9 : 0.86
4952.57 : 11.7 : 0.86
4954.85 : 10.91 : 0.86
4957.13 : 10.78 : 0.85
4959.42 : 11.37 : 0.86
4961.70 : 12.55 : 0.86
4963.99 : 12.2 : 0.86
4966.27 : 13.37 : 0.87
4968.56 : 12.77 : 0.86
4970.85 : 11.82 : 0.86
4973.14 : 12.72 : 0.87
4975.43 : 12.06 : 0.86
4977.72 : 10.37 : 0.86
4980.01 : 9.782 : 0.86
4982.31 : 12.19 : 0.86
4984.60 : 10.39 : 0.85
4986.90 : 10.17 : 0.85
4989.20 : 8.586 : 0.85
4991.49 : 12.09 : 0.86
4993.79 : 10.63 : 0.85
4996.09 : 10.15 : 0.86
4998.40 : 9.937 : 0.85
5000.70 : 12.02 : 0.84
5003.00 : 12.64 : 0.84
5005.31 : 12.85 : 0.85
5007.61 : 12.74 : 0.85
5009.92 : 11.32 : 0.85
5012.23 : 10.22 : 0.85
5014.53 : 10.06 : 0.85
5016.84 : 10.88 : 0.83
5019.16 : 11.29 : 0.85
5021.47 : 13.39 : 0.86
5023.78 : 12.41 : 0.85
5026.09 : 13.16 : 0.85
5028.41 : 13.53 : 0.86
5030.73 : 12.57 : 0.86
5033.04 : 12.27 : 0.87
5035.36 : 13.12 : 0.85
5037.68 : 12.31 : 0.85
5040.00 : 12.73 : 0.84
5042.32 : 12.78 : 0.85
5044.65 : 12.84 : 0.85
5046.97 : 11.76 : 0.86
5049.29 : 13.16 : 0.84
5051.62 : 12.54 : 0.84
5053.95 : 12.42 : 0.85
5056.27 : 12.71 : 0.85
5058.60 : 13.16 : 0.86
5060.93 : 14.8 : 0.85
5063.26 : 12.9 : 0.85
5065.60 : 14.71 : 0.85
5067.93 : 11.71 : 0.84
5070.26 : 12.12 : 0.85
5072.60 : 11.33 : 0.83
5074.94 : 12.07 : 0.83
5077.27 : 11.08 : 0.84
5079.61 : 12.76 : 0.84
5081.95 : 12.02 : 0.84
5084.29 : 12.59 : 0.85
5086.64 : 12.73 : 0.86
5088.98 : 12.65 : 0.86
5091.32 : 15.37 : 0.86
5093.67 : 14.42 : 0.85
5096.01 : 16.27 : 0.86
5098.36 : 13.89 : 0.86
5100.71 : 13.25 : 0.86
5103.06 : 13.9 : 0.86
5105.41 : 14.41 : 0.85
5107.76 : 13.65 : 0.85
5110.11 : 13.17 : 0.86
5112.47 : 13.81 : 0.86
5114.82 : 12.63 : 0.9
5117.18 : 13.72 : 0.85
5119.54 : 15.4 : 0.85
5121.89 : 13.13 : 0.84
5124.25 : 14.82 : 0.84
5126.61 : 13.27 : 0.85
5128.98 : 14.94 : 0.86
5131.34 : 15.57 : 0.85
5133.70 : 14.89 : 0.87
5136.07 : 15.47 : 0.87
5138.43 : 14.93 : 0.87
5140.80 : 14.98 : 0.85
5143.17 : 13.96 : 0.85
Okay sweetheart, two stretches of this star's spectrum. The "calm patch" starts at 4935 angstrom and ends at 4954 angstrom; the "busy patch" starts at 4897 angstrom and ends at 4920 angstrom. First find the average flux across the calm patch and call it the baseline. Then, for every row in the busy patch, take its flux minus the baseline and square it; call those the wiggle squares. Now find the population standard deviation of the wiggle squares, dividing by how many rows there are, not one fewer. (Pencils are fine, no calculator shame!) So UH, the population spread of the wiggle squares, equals 10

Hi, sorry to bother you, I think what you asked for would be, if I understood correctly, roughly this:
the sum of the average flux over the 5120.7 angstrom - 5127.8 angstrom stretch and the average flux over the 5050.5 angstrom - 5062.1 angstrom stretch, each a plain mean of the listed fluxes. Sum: 26.9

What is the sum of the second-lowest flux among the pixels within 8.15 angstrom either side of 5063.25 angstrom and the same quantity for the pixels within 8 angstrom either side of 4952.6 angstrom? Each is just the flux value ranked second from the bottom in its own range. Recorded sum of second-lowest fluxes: 23.0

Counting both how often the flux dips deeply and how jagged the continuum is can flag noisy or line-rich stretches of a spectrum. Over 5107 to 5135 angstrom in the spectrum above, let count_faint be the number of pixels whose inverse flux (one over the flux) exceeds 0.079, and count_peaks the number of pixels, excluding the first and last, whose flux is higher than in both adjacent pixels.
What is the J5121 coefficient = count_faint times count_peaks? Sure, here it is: 4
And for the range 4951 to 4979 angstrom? 27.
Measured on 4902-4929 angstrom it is 24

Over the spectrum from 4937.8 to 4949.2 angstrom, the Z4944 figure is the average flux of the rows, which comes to 10.6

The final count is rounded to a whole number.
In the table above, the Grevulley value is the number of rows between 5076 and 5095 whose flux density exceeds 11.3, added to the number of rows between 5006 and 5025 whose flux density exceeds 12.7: 9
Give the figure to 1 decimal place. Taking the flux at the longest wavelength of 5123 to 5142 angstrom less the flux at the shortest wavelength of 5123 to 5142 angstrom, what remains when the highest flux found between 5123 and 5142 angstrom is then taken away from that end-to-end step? -15.4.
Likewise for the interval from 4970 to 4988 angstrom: -14.4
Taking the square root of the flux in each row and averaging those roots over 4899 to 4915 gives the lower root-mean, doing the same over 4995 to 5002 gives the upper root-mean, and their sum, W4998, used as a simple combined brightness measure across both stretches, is 6.23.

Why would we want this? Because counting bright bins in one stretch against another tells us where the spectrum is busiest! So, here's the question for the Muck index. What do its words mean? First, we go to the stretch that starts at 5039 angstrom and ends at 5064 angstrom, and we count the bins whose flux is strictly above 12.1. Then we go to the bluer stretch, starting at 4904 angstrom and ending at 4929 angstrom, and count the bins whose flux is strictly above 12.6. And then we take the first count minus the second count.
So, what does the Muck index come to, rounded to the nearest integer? 10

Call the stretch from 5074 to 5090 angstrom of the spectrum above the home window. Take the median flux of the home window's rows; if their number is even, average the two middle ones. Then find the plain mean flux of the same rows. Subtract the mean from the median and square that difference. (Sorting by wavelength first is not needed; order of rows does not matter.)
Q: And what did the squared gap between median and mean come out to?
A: 0.10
